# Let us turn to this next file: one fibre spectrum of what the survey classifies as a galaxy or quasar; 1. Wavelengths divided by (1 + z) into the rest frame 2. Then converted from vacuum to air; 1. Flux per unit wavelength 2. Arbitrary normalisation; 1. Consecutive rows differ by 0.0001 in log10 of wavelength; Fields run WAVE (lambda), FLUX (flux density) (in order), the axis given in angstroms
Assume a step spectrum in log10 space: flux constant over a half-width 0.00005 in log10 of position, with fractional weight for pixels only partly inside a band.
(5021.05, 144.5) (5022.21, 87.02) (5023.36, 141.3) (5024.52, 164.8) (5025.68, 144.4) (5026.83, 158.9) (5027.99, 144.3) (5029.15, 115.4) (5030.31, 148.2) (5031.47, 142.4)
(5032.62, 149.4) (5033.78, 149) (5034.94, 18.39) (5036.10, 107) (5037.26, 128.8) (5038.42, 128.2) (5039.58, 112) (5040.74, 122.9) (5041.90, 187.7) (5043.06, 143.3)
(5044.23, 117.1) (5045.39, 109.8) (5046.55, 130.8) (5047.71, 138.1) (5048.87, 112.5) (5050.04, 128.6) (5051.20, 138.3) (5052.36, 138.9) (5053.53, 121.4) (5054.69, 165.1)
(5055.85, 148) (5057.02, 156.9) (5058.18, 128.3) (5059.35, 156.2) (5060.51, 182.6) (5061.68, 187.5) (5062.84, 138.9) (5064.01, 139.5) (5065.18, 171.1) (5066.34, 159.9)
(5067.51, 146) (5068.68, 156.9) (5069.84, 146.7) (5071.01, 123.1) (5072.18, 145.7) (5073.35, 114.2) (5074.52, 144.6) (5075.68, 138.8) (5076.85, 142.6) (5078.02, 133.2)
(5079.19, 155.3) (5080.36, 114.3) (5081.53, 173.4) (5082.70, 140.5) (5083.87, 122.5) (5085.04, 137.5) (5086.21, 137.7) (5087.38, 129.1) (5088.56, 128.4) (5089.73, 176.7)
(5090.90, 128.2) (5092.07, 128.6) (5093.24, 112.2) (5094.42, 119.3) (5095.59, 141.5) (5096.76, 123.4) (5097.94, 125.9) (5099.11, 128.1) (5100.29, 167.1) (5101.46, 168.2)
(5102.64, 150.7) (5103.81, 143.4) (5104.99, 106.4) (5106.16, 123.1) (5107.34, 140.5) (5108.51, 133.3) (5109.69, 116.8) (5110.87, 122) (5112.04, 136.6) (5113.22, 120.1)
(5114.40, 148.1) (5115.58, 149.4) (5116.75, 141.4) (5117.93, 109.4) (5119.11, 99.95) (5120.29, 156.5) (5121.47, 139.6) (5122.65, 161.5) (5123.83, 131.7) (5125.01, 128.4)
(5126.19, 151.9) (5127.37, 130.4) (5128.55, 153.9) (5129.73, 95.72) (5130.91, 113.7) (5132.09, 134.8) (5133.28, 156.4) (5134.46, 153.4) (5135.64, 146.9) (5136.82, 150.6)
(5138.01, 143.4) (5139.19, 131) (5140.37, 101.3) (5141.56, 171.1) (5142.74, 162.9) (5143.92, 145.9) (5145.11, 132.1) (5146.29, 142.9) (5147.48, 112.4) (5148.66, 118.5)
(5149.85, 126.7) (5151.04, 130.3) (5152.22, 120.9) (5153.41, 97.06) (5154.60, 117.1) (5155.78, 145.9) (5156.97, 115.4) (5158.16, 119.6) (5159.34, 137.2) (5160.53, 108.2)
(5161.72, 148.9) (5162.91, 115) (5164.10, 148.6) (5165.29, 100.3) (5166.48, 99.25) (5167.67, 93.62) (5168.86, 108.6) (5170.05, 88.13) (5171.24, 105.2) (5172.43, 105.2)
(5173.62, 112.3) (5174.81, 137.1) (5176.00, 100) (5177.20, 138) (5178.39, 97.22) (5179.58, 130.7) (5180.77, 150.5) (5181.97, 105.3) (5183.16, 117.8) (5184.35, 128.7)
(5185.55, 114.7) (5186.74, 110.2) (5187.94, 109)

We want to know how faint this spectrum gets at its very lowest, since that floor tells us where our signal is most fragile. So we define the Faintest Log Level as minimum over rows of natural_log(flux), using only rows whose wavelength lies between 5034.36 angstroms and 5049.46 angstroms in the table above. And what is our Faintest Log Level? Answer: 2.91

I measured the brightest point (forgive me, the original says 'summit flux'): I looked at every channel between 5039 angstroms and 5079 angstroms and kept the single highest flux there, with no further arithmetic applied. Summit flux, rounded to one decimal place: 187.7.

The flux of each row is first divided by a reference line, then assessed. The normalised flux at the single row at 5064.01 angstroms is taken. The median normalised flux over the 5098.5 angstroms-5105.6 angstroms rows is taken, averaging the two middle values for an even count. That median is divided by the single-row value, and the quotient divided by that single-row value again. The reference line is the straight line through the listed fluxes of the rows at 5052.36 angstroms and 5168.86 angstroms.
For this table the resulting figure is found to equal 1.11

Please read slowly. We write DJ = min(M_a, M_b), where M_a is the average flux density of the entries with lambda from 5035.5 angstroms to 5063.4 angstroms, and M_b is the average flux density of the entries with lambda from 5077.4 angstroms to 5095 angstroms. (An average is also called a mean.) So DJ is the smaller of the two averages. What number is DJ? 136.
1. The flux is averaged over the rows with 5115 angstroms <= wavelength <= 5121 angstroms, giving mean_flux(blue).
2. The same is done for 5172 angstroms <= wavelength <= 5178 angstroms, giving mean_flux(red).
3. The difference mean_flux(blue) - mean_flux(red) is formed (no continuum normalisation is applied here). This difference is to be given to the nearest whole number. 13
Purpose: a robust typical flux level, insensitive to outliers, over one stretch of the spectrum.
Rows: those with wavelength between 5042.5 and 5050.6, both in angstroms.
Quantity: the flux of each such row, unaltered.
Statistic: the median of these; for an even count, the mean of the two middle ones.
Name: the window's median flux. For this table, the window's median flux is 129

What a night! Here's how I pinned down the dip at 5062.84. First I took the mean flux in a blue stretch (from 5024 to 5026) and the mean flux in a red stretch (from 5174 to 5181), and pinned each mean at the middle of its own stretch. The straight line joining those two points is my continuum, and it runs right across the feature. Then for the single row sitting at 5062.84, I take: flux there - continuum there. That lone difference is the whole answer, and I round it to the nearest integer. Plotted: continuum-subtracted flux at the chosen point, -9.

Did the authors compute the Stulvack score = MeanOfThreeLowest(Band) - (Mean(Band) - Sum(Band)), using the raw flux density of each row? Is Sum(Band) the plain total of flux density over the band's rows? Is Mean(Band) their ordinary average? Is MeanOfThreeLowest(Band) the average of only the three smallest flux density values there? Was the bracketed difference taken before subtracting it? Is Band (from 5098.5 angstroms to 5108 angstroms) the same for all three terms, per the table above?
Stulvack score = 1106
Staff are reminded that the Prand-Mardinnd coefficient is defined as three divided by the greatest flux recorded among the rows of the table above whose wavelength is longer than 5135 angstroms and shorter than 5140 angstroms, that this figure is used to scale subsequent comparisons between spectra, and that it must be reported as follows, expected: 0.0199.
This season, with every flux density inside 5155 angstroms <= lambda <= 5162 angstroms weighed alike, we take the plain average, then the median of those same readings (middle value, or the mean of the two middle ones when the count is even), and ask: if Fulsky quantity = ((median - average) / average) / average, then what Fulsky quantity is 0.0000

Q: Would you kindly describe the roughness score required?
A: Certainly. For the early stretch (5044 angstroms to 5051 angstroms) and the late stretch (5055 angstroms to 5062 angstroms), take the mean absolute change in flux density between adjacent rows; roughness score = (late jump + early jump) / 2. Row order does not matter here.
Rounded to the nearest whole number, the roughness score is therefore 17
